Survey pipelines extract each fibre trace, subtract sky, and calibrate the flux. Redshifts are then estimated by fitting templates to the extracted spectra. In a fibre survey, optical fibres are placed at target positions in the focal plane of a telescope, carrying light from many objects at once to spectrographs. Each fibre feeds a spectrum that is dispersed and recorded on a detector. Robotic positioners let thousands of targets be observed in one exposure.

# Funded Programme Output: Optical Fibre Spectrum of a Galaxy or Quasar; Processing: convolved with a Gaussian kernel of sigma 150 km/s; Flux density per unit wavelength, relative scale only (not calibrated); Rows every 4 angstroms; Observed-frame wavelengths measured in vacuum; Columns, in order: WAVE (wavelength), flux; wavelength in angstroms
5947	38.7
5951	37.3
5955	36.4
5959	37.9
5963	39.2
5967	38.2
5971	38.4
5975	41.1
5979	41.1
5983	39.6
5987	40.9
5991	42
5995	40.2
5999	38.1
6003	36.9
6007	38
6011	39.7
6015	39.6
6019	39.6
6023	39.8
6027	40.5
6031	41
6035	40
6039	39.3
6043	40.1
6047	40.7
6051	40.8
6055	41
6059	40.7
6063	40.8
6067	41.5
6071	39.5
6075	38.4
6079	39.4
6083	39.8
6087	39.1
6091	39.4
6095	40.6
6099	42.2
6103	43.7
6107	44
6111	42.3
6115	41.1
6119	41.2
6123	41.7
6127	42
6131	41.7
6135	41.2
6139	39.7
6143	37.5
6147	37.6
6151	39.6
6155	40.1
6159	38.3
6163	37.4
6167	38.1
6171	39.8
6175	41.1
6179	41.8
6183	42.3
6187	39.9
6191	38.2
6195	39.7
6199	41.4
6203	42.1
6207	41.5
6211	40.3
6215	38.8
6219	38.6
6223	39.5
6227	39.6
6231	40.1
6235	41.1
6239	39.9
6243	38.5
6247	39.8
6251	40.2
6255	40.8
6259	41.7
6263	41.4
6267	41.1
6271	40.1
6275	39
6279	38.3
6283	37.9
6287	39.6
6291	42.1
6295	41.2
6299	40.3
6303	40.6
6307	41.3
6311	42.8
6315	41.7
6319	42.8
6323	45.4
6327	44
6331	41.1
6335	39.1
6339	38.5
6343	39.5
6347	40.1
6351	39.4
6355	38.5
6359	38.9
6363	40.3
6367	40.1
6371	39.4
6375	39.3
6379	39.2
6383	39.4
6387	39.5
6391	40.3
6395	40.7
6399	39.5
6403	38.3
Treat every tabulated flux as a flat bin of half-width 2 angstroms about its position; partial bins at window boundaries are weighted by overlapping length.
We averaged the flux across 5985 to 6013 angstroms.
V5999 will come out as 39.4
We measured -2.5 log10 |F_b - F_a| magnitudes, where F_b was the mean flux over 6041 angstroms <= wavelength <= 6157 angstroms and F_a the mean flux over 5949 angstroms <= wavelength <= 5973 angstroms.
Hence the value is -1.1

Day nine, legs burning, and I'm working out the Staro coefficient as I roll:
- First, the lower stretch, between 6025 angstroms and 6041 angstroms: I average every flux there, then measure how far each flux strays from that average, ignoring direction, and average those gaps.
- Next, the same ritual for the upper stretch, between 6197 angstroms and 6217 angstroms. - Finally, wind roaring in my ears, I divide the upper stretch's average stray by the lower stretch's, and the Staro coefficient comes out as 1.8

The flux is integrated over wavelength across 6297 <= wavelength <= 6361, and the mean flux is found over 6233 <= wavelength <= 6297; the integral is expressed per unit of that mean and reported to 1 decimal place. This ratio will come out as 65.1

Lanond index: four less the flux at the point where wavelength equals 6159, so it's -34.3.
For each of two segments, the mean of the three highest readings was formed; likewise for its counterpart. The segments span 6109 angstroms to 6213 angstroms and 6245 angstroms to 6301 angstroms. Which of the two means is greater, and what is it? 42.2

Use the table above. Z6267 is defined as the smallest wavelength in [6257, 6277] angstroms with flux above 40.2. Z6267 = 6259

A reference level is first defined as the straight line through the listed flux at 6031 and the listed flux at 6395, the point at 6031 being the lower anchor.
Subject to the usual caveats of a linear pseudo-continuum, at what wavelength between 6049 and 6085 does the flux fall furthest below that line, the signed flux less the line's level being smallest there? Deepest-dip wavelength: 6075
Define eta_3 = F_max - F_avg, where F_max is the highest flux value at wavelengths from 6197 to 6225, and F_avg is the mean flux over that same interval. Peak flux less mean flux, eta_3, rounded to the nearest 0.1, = 1.8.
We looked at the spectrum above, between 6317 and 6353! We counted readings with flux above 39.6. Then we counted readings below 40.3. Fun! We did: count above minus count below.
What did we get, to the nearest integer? 0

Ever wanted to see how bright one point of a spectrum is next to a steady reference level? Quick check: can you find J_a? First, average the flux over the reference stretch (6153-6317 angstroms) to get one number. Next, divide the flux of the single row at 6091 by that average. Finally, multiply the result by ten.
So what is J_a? 9.8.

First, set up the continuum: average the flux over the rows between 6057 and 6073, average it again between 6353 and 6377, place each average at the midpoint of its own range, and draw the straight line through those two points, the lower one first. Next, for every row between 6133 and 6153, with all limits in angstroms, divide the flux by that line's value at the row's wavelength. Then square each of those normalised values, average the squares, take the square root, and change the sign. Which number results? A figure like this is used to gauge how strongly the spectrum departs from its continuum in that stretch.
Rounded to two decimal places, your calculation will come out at -0.97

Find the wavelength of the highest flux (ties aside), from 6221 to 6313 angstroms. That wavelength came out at 6311 angstroms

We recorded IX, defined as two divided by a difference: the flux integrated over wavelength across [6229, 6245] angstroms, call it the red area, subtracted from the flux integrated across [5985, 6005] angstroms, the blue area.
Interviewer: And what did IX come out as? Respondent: 0.013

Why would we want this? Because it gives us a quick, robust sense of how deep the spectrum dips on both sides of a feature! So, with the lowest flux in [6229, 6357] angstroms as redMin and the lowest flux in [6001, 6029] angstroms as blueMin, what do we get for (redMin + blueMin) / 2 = 37.4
